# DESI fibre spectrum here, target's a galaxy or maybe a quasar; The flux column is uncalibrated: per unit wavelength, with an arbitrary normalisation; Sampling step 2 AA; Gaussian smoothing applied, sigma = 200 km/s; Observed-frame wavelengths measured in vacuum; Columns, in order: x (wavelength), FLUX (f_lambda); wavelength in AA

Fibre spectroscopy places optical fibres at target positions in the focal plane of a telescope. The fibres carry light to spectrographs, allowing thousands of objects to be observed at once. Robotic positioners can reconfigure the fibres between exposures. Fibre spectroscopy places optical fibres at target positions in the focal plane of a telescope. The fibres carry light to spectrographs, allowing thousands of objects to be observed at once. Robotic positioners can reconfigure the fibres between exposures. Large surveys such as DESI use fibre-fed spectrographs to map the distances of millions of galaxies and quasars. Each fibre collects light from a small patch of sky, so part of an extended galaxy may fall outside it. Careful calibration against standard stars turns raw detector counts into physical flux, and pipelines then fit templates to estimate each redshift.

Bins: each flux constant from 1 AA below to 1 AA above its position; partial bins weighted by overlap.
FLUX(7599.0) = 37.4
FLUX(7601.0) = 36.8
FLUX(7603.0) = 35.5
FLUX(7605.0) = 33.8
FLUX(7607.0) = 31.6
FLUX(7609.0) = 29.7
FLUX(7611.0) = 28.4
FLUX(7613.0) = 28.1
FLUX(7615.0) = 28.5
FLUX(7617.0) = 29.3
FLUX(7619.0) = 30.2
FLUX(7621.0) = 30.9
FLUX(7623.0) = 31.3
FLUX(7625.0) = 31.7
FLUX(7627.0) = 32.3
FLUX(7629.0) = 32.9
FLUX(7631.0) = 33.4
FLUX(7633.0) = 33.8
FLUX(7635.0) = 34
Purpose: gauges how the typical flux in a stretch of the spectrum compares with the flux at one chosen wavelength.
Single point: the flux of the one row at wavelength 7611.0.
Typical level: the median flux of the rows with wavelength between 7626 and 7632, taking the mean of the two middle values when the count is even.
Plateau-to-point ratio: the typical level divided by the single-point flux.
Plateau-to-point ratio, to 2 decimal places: 1.16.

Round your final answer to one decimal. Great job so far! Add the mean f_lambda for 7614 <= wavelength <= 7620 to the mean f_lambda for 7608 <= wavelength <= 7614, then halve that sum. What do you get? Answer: 29.0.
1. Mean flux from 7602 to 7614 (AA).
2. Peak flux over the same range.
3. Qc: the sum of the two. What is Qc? 66.7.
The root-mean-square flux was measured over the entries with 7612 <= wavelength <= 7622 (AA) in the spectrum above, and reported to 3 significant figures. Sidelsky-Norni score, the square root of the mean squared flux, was 29.4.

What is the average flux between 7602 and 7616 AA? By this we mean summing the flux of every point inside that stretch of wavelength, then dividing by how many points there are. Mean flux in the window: 30.80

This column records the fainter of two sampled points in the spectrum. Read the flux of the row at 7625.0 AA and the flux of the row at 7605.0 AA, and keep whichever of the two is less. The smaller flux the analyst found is 31.7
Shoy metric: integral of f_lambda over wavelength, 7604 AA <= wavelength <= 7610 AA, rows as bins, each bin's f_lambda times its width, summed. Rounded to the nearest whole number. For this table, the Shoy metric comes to 190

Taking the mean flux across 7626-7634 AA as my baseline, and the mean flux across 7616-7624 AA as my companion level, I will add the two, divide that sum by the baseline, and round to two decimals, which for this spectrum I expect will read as 1.92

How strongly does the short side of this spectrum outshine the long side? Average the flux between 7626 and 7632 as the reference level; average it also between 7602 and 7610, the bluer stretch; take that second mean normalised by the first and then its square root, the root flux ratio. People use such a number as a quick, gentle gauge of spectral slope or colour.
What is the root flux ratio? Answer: 1.00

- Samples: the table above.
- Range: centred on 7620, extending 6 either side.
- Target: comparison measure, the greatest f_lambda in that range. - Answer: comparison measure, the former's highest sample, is 31.7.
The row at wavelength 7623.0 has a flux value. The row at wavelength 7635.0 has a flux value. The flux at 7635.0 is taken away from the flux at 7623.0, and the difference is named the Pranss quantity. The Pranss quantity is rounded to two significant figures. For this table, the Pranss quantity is -2.7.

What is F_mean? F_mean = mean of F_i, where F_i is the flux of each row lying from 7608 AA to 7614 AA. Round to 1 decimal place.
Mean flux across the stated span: 28.7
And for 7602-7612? 31.8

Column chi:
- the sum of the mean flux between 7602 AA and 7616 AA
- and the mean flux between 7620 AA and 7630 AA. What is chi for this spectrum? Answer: 62.6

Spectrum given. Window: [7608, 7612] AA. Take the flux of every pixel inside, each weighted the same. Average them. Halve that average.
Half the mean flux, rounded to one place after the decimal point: 14.5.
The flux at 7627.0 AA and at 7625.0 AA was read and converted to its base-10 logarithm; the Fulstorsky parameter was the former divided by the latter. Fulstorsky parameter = 1.01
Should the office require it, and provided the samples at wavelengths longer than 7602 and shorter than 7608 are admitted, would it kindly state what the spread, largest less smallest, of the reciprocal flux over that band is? 0.0035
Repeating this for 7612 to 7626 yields 0.0040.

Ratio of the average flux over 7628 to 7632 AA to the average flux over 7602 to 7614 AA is 1.06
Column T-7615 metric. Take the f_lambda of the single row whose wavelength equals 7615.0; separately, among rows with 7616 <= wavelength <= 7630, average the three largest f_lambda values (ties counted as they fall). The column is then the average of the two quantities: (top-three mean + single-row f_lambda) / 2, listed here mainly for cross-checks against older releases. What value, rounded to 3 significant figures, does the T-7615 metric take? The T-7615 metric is 30.4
